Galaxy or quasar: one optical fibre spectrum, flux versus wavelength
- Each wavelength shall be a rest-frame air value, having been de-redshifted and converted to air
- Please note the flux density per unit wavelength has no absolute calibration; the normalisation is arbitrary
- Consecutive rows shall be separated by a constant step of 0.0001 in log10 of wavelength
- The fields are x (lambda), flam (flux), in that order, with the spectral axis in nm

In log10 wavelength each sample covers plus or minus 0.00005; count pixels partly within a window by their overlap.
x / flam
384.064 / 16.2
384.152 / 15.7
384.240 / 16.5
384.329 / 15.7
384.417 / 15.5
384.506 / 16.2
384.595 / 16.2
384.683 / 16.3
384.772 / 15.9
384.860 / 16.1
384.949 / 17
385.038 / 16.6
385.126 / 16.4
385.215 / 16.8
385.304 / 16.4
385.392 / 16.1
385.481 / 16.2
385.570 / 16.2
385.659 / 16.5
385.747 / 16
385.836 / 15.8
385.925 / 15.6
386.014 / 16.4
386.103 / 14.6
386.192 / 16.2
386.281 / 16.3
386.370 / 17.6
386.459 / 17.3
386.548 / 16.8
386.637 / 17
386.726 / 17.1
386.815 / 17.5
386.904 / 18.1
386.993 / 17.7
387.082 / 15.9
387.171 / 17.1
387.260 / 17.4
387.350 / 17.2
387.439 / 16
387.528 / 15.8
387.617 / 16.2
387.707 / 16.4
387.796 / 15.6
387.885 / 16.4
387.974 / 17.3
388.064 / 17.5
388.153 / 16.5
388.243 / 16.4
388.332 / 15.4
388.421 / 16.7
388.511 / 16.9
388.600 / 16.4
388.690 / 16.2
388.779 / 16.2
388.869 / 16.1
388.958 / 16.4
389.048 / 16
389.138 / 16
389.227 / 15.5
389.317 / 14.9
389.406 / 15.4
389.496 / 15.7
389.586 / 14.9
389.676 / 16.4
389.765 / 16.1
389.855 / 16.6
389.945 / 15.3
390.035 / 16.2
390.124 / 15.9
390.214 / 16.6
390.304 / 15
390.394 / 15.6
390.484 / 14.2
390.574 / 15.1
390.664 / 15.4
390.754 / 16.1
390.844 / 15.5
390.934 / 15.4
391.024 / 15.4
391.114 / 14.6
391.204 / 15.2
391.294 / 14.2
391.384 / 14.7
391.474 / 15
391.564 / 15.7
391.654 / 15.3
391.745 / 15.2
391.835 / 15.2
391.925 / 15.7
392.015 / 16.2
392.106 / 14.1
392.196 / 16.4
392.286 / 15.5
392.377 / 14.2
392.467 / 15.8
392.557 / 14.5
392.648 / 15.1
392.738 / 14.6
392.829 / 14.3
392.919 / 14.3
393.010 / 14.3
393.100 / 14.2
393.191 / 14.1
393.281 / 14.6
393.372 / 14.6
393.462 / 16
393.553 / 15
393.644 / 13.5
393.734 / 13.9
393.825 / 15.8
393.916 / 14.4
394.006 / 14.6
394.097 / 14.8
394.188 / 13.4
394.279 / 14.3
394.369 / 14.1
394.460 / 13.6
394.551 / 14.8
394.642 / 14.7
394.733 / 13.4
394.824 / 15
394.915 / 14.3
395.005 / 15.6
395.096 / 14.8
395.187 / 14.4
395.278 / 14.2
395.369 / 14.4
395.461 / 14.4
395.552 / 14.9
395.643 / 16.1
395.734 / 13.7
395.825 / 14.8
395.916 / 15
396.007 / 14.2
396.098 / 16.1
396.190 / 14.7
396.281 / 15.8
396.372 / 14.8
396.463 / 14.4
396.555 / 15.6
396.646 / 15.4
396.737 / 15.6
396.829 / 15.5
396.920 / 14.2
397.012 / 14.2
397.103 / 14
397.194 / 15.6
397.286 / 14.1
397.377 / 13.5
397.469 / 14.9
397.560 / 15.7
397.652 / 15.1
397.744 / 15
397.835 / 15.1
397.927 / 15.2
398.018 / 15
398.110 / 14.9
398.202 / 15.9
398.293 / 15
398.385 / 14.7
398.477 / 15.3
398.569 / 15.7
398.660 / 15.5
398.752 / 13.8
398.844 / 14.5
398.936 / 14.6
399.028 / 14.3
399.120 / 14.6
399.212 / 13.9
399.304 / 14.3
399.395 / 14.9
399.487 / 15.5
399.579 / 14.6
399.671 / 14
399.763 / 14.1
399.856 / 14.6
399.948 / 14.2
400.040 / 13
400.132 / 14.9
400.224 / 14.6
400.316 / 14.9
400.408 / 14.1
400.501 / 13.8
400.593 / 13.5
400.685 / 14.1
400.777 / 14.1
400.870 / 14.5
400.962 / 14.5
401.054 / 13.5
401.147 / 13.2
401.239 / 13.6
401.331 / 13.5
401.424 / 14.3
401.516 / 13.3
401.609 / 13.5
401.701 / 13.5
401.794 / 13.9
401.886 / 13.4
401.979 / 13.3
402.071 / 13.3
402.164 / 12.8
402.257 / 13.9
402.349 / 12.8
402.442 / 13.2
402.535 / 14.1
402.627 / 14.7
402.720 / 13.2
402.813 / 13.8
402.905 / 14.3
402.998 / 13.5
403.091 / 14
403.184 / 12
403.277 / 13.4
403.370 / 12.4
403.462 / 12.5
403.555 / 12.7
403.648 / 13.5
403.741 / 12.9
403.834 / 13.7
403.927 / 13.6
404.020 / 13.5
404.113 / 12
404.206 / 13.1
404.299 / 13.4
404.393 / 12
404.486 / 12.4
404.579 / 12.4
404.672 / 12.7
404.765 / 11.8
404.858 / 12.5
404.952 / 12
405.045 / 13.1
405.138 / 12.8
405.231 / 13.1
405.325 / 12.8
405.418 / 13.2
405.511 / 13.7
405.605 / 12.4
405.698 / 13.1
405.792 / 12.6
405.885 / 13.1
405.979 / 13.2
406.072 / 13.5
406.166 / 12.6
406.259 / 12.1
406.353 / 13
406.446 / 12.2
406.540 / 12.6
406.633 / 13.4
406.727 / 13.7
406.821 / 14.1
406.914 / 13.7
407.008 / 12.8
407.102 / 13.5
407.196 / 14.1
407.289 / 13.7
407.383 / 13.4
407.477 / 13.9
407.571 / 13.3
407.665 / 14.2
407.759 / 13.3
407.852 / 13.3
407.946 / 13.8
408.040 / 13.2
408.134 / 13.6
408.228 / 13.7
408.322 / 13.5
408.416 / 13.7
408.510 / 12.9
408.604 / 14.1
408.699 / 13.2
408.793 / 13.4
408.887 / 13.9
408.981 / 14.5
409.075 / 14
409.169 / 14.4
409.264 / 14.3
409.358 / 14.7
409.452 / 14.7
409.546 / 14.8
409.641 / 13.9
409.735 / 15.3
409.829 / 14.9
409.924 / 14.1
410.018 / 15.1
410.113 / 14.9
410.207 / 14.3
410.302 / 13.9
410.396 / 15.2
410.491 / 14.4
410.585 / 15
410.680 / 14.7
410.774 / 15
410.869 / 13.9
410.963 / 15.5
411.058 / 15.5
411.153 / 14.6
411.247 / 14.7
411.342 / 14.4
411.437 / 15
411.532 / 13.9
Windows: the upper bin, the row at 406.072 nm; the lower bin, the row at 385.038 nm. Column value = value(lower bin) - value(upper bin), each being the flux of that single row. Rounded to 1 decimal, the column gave 3.1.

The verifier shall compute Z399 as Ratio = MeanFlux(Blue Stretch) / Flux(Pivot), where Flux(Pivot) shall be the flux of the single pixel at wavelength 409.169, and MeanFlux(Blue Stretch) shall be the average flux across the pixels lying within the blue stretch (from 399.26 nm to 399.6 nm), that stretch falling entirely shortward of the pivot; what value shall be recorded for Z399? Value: 1.03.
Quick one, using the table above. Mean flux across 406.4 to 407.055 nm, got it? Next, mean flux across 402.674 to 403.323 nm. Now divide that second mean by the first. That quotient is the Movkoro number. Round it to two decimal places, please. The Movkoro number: 1.02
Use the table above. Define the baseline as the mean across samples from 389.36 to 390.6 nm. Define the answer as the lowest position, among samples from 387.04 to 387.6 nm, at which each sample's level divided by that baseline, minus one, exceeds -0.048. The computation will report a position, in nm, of 387.082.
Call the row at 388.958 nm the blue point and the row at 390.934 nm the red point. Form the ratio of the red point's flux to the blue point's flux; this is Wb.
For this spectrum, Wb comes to 0.94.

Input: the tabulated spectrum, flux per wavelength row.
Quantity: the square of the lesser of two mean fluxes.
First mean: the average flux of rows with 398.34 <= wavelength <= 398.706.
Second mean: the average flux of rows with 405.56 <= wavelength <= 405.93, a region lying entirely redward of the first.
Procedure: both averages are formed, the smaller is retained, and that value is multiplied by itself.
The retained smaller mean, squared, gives 164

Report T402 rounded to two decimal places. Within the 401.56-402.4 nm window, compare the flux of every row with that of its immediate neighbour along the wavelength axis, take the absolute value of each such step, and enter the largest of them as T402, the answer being 1.10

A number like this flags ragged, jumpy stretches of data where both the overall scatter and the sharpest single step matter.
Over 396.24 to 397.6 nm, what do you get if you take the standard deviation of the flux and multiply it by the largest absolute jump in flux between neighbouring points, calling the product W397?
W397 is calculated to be 1.2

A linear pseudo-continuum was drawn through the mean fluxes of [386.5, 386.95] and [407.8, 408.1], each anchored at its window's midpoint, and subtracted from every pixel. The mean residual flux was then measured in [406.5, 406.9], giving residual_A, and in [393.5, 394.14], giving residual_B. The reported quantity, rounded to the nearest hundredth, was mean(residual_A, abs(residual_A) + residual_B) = -0.72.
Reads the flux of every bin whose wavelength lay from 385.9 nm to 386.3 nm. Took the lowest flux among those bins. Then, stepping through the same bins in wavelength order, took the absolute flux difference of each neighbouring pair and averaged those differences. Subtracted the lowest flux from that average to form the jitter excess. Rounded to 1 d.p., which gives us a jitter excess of -13.5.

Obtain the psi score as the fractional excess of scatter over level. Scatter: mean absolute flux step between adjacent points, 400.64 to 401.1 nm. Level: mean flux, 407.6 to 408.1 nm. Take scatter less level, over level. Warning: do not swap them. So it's -0.974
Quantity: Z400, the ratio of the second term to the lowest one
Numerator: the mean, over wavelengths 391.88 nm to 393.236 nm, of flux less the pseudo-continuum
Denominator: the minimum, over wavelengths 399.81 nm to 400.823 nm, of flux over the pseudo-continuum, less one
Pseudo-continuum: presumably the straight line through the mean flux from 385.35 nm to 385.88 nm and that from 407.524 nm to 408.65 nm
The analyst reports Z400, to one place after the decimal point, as 4.4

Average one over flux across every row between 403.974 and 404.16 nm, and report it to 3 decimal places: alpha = 0.079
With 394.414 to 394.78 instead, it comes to 0.071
